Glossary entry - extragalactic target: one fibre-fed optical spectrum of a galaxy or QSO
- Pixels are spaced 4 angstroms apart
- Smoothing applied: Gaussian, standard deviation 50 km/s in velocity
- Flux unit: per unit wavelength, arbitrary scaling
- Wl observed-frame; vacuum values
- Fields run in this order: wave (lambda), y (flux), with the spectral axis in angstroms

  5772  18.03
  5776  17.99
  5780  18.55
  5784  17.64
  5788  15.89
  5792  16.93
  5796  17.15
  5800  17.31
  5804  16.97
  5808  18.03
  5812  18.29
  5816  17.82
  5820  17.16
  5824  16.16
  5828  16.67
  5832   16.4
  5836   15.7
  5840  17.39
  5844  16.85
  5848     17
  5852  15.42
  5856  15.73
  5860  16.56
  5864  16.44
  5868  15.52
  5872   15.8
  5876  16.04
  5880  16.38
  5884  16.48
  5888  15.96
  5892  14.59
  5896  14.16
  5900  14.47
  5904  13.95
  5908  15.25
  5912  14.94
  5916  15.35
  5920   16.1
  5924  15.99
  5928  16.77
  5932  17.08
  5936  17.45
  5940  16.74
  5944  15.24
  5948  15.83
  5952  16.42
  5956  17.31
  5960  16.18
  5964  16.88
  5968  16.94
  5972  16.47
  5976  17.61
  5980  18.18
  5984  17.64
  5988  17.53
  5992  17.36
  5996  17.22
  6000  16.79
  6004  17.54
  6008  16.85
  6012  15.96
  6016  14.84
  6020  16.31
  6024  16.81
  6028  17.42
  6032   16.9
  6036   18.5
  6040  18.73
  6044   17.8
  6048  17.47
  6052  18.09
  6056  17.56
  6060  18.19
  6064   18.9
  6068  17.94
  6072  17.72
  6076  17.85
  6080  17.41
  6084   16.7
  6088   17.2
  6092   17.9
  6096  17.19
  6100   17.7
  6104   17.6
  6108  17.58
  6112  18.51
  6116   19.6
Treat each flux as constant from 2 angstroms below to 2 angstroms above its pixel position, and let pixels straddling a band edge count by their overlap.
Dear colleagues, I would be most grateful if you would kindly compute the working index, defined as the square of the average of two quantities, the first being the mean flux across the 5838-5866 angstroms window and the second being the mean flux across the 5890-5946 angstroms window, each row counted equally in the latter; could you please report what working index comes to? 257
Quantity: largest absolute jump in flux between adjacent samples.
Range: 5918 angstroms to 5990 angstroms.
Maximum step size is 1.50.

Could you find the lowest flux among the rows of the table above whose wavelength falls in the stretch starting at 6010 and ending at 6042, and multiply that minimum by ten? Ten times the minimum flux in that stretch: 148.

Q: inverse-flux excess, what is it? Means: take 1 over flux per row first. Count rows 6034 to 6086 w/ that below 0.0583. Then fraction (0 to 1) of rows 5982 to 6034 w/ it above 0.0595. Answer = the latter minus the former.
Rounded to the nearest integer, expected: -12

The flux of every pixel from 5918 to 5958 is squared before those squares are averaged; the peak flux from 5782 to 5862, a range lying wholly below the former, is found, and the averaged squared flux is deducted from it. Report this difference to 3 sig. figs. -254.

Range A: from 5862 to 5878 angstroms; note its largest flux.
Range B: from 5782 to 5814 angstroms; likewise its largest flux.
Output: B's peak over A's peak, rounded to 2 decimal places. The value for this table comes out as 1.11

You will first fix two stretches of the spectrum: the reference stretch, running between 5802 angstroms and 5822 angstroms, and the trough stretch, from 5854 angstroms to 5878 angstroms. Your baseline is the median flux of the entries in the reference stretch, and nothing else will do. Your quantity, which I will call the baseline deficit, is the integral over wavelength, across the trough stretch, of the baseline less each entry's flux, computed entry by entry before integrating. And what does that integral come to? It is 43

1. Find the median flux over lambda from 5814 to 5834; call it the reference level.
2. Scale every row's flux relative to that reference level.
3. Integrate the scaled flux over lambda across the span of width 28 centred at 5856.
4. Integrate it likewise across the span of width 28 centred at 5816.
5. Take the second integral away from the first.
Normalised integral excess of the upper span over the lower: -1.8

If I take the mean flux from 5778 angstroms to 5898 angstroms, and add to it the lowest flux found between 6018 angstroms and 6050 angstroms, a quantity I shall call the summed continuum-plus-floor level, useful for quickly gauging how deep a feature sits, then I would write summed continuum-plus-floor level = 32.9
